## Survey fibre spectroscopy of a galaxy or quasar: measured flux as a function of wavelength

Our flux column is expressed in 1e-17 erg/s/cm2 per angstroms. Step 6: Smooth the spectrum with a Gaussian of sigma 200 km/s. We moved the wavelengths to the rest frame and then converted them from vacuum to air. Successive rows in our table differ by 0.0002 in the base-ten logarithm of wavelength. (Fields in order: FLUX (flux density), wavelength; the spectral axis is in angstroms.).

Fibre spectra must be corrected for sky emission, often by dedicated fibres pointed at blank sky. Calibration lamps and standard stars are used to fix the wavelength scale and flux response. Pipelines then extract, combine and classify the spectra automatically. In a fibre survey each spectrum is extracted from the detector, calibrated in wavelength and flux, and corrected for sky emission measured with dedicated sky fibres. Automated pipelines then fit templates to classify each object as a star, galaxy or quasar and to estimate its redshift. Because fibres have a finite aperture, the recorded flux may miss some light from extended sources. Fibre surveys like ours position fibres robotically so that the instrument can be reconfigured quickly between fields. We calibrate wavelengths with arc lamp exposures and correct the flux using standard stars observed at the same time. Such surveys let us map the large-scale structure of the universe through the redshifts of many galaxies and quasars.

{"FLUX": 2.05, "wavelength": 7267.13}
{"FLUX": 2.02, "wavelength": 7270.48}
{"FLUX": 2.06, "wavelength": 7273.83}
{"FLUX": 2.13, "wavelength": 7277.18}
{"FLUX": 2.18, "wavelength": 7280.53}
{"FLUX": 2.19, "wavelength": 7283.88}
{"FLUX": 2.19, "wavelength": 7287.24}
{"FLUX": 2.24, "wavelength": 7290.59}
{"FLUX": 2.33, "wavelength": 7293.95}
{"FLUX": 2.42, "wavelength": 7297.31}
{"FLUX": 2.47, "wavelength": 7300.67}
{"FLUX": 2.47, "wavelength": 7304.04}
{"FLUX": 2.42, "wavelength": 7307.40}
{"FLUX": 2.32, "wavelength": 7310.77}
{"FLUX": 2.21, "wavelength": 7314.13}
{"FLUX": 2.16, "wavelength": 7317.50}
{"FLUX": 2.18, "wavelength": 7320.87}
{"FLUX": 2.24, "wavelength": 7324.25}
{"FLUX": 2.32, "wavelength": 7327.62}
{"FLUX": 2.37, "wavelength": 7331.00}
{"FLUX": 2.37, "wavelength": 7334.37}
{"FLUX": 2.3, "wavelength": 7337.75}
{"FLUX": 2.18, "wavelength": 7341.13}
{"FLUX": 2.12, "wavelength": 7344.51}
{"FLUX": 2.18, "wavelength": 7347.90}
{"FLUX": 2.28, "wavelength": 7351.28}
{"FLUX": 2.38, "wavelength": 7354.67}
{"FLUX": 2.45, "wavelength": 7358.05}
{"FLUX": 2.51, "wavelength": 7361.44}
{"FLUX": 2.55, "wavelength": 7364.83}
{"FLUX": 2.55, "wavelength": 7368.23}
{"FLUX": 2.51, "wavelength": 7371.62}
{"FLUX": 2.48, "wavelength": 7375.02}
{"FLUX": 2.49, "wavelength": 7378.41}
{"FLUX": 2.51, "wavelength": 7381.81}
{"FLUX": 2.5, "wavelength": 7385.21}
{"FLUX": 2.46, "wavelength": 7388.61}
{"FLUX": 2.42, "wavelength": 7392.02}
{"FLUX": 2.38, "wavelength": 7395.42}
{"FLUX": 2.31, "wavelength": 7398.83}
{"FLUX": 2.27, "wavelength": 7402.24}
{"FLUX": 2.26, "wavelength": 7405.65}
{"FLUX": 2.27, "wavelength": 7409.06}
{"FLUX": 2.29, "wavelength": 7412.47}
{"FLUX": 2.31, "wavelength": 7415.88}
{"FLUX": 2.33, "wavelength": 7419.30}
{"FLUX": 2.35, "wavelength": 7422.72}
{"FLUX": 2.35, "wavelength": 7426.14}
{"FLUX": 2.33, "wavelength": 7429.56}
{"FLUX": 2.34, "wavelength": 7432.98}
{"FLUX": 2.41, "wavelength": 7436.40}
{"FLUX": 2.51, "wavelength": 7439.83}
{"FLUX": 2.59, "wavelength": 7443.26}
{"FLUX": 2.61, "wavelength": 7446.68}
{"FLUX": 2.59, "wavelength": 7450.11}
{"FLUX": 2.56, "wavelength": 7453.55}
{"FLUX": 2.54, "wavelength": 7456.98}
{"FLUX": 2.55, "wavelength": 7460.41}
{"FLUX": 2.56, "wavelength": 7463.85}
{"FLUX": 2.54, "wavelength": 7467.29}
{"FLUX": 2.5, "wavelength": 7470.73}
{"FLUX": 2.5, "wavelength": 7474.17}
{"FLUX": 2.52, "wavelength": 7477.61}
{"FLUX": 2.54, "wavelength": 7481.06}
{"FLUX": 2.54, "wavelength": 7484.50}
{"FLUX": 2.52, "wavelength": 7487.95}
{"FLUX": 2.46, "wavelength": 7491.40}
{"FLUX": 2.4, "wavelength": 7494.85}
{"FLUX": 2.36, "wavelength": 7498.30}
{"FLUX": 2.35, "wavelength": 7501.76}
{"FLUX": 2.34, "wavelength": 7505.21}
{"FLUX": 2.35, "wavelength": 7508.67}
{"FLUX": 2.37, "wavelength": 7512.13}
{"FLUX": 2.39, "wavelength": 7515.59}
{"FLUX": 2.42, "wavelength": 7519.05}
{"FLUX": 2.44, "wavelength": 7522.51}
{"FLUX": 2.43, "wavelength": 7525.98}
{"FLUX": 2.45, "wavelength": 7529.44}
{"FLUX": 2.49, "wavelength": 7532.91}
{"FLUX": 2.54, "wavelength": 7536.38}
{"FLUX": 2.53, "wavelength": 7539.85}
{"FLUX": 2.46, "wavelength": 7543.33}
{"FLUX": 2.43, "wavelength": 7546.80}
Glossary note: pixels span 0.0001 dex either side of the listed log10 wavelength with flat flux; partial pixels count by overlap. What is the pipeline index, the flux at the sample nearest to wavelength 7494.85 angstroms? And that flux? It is 2.4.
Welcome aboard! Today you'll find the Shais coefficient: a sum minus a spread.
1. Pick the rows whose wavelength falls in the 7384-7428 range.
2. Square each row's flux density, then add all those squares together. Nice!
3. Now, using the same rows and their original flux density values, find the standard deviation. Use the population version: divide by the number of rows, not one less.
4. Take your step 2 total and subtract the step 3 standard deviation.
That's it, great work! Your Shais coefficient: 72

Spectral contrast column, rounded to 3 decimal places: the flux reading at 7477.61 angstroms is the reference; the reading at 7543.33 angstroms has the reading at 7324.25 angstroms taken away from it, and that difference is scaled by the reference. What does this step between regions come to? 0.087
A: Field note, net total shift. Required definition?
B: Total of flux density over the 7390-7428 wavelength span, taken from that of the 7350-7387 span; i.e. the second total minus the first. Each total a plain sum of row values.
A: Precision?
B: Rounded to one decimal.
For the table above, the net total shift 1.7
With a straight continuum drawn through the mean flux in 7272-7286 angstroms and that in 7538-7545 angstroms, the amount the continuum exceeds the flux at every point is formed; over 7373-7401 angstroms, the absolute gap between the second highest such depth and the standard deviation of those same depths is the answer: 0.16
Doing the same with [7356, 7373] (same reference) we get 0.28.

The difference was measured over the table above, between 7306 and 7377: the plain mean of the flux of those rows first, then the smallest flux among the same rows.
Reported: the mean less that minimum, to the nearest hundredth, 0.22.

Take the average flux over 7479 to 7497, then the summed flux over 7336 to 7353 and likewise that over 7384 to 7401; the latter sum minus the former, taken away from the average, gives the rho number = 1.48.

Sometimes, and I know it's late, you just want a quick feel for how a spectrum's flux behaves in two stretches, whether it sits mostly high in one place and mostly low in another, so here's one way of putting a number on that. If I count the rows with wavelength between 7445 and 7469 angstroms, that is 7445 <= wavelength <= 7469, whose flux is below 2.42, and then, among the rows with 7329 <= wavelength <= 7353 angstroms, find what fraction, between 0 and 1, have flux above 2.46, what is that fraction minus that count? 0.0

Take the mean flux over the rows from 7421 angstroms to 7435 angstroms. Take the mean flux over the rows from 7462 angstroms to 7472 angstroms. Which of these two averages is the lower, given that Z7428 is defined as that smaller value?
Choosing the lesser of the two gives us 2.34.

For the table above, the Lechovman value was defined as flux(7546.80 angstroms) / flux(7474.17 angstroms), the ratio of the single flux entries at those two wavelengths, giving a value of 0.97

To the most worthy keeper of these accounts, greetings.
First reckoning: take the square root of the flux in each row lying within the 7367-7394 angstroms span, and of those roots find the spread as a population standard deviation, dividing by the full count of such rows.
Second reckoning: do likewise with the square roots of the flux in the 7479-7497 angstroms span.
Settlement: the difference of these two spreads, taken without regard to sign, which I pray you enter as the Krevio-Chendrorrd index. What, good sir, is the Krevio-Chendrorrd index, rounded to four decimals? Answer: 0.0059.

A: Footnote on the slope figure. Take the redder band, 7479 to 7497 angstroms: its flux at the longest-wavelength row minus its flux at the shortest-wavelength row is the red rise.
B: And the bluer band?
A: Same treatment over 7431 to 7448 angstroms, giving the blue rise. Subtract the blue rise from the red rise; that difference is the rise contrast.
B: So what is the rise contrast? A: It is -0.41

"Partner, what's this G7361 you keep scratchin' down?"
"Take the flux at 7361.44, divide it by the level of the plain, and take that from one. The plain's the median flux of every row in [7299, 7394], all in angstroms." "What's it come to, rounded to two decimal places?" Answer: -0.05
